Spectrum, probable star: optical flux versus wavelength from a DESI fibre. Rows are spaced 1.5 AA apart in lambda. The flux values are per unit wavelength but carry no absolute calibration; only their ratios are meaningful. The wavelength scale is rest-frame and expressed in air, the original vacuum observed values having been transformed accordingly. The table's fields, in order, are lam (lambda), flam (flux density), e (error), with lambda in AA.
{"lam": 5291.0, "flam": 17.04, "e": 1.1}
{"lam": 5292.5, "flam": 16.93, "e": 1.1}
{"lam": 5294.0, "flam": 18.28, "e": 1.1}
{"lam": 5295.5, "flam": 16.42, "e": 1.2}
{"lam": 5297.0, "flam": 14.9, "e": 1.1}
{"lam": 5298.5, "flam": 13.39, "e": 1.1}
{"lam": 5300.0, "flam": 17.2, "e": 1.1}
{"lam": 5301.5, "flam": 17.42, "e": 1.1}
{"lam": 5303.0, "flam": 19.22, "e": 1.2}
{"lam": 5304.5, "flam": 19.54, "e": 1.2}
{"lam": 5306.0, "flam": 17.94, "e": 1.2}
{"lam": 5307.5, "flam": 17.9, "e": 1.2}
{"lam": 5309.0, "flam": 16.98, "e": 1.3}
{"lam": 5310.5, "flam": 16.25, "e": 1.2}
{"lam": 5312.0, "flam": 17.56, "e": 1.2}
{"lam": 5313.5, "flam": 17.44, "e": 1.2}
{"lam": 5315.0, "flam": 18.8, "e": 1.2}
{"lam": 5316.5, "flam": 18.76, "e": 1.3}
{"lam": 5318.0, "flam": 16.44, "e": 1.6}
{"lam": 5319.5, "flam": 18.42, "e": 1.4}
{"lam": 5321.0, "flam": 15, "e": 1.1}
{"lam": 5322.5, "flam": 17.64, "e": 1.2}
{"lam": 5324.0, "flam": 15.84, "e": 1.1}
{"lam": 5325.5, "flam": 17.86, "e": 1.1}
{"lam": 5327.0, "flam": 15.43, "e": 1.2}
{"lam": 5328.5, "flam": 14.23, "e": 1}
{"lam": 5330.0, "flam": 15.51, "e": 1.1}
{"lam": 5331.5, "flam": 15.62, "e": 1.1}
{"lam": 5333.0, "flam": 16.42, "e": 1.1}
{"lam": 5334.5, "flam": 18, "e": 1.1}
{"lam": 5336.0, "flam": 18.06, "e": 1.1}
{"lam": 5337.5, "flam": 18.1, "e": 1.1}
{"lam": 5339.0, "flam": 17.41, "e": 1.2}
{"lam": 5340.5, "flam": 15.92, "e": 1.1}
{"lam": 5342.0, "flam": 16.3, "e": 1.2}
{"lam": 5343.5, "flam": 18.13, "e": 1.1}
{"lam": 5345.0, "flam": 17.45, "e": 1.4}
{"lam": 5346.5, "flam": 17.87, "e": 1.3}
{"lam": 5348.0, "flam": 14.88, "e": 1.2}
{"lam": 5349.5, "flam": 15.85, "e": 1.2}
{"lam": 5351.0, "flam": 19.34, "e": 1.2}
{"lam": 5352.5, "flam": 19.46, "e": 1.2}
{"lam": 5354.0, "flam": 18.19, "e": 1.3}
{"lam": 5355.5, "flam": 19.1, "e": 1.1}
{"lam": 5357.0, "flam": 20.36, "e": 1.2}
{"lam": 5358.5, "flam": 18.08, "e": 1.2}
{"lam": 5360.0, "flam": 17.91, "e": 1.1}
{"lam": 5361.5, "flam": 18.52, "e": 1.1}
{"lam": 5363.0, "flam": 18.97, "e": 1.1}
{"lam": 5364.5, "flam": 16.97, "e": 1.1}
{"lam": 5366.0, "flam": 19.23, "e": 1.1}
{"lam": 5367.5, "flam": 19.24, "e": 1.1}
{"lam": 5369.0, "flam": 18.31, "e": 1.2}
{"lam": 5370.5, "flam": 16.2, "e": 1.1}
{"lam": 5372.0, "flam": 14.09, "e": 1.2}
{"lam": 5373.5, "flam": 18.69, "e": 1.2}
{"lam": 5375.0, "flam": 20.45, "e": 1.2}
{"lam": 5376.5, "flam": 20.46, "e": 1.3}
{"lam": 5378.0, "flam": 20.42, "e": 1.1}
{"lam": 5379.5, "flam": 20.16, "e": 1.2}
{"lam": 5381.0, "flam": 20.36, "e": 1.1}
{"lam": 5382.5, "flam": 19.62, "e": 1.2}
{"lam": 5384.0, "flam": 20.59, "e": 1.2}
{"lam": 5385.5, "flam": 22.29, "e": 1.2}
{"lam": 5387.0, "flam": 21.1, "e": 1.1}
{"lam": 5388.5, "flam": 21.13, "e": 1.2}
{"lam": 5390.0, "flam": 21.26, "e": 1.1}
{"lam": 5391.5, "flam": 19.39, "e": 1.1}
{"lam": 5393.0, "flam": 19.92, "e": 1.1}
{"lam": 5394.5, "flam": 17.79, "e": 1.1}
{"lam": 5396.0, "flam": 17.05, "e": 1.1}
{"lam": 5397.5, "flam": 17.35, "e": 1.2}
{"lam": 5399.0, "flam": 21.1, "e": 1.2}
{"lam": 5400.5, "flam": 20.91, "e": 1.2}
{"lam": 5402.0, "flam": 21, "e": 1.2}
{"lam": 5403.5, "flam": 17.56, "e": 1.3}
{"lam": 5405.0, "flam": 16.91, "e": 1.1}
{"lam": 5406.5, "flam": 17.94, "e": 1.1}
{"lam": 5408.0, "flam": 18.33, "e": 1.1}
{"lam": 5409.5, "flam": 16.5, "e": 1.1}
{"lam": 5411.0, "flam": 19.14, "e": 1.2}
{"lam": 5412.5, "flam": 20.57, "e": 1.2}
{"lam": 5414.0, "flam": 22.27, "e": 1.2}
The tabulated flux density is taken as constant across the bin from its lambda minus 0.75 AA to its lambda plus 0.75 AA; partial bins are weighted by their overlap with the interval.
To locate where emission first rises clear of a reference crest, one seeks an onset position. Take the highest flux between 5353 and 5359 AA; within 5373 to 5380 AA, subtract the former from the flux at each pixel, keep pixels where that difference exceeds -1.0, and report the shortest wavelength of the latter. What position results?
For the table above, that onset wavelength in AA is 5375.0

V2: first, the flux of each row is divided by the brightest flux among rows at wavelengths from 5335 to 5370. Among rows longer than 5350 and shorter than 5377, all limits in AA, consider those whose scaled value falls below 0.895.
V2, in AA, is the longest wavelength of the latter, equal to 5372.0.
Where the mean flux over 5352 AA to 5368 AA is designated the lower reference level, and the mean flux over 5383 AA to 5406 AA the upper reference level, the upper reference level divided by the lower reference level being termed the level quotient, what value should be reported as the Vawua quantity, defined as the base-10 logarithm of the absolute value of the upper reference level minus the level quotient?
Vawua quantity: 1.270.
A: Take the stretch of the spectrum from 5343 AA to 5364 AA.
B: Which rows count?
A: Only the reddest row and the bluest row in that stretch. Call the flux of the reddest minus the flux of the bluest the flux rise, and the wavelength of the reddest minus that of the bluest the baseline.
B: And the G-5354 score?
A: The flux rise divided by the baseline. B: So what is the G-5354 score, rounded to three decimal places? 0.043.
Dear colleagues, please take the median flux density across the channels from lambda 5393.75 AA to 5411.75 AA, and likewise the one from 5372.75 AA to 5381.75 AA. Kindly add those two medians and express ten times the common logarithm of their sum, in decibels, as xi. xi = 15.8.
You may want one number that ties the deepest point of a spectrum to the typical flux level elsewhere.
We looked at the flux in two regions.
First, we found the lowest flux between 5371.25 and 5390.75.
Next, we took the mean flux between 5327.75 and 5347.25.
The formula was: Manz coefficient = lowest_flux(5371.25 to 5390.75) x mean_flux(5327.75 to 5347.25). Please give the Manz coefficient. 237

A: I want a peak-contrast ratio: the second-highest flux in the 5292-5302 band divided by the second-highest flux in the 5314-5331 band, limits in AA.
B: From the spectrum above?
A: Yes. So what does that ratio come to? 0.929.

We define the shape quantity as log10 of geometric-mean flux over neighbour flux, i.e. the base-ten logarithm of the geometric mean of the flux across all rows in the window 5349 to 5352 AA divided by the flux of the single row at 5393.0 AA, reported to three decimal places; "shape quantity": -0.056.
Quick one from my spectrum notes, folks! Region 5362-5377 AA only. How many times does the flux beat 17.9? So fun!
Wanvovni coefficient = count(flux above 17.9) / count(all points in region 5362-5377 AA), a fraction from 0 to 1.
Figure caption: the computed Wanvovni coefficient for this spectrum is 0.7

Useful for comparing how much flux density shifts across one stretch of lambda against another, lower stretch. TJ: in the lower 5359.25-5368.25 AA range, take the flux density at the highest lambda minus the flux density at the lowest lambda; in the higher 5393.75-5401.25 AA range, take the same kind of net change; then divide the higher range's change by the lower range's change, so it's 2.3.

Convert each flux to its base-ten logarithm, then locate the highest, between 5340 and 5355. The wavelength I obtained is 5352.5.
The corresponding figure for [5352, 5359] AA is 5357.0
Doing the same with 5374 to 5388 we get 5385.5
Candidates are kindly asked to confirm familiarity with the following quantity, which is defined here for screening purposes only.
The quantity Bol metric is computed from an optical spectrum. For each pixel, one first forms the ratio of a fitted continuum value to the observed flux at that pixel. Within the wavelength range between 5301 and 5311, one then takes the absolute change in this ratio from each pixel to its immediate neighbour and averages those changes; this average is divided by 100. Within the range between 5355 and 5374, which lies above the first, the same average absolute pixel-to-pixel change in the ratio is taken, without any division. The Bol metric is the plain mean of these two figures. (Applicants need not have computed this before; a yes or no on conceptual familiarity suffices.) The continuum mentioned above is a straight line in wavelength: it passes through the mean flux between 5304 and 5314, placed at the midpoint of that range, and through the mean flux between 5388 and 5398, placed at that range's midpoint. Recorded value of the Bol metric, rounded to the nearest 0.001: 0.049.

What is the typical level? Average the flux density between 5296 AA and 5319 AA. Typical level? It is 17.3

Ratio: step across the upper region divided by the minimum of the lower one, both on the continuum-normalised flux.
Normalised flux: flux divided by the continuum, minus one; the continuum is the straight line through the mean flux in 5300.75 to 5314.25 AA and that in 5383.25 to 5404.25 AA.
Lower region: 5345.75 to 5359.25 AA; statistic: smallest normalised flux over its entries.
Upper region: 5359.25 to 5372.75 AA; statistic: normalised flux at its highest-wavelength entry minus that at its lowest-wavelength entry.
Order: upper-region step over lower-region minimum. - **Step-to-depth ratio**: 1.0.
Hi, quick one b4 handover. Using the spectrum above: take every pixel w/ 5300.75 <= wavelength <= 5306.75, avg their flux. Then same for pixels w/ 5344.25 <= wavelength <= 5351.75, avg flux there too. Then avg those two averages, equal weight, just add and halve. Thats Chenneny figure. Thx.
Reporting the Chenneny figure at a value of 17.8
